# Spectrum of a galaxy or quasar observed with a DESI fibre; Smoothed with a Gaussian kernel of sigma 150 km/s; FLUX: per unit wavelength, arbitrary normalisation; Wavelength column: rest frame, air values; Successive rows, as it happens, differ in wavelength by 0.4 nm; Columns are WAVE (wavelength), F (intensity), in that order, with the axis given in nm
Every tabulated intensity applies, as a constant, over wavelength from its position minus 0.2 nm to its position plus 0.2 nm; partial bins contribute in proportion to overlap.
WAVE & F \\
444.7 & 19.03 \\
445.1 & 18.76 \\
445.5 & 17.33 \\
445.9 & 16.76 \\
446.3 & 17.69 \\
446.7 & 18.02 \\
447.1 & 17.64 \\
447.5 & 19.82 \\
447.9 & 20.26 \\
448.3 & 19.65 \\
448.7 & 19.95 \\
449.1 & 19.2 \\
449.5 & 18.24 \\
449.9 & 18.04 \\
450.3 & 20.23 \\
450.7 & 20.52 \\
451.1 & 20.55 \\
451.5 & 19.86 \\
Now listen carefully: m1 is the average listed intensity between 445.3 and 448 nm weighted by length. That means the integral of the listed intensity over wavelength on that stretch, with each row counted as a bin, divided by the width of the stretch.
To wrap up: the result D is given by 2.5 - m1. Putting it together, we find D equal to -15.6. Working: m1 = 18.1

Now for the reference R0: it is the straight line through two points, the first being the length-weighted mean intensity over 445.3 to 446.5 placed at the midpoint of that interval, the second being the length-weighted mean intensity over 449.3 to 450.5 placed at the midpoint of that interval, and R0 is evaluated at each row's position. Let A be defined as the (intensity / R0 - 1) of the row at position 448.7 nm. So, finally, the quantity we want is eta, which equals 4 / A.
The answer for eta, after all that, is 46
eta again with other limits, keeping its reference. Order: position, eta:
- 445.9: -138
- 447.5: 37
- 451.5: 198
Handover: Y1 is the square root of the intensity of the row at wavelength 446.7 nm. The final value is 4.24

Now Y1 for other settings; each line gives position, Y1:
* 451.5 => 4.46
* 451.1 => 4.53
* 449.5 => 4.27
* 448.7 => 4.47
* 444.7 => 4.36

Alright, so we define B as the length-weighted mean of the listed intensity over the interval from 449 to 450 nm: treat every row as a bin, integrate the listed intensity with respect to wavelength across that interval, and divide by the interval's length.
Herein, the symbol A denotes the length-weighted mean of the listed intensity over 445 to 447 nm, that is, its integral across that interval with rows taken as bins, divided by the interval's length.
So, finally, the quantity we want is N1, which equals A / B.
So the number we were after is 0.96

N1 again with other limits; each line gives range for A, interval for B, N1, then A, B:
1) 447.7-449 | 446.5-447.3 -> 1.12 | 19.9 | 17.8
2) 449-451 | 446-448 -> 1.04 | 19.3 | 18.5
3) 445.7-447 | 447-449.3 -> 0.90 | 17.5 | 19.5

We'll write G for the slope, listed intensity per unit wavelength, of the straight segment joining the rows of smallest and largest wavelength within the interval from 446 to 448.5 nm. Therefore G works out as 1.0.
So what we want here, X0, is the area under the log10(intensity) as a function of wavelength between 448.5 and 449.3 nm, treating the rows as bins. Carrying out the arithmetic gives 1.03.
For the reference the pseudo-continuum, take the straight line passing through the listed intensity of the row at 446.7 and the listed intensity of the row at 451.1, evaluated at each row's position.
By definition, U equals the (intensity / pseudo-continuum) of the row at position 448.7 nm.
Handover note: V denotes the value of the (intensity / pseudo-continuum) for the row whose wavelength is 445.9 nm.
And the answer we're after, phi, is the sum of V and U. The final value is 2.00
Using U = 1.04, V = 0.95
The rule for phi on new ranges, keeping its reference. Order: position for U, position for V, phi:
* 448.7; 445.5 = 2.04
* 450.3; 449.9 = 1.92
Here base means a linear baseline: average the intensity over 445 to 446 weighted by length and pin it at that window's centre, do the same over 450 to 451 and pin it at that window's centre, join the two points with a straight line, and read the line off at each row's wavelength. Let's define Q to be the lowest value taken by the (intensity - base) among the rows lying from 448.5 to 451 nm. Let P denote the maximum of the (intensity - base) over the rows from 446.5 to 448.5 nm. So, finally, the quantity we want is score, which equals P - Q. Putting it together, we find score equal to 3.2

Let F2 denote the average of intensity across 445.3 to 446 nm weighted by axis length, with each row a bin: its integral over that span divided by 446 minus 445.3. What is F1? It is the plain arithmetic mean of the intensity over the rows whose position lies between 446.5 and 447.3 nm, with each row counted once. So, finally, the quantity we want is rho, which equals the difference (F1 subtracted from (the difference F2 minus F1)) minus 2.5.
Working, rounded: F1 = 17.8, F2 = 17.1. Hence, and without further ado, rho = -21.1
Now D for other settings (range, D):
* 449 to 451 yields -16.8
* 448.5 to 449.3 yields -17.1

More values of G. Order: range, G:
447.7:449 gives -0.4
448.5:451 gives 0.3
